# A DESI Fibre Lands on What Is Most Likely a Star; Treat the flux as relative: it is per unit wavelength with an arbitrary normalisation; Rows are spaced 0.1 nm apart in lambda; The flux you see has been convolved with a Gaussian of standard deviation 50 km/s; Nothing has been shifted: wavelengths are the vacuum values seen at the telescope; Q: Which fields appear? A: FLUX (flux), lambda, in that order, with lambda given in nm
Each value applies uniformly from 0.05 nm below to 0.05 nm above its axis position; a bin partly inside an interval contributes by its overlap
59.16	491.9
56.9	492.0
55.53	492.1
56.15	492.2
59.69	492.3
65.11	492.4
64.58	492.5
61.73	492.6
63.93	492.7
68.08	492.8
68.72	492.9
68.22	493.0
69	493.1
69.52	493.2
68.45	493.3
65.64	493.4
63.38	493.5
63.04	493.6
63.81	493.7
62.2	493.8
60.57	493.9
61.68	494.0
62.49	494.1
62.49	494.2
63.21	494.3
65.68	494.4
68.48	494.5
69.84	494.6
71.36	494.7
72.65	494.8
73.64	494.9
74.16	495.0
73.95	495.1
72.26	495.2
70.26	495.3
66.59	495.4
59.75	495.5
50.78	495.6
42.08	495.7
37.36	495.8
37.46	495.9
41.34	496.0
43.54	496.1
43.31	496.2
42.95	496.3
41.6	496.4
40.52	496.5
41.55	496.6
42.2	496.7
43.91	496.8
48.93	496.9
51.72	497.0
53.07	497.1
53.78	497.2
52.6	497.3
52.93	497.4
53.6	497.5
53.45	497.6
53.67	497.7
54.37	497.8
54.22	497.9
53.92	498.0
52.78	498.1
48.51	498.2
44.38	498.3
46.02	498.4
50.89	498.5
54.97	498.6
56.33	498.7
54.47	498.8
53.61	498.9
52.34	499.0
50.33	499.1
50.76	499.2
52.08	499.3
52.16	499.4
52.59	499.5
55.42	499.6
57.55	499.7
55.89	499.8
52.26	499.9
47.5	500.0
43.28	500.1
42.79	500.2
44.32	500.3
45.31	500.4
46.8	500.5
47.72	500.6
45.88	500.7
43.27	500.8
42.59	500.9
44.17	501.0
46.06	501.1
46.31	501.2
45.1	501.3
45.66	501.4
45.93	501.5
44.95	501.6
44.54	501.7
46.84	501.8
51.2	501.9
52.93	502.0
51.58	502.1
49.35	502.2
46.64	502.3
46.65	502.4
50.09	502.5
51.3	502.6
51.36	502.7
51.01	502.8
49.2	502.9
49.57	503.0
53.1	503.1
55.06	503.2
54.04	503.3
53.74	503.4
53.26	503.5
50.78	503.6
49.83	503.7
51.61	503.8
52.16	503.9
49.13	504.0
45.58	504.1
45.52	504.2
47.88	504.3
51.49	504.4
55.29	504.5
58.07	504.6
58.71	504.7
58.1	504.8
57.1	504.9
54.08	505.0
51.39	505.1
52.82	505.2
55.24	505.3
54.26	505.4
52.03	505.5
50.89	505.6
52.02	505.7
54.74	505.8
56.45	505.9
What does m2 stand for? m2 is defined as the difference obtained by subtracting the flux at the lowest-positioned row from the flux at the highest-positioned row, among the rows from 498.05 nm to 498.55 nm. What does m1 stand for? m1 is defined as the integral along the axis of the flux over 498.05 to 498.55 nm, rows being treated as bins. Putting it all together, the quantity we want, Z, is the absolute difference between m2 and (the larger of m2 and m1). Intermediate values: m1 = 24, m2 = -2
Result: 26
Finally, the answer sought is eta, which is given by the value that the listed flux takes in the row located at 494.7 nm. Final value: 71.36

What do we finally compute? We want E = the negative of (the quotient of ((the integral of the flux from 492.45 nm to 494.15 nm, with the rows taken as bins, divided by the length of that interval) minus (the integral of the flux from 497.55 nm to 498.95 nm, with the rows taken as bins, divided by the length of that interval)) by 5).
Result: -2.5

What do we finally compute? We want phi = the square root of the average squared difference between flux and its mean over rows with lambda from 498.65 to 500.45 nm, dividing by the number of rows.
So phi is 4.5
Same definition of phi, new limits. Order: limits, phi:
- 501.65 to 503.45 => 2.8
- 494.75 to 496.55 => 14.7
